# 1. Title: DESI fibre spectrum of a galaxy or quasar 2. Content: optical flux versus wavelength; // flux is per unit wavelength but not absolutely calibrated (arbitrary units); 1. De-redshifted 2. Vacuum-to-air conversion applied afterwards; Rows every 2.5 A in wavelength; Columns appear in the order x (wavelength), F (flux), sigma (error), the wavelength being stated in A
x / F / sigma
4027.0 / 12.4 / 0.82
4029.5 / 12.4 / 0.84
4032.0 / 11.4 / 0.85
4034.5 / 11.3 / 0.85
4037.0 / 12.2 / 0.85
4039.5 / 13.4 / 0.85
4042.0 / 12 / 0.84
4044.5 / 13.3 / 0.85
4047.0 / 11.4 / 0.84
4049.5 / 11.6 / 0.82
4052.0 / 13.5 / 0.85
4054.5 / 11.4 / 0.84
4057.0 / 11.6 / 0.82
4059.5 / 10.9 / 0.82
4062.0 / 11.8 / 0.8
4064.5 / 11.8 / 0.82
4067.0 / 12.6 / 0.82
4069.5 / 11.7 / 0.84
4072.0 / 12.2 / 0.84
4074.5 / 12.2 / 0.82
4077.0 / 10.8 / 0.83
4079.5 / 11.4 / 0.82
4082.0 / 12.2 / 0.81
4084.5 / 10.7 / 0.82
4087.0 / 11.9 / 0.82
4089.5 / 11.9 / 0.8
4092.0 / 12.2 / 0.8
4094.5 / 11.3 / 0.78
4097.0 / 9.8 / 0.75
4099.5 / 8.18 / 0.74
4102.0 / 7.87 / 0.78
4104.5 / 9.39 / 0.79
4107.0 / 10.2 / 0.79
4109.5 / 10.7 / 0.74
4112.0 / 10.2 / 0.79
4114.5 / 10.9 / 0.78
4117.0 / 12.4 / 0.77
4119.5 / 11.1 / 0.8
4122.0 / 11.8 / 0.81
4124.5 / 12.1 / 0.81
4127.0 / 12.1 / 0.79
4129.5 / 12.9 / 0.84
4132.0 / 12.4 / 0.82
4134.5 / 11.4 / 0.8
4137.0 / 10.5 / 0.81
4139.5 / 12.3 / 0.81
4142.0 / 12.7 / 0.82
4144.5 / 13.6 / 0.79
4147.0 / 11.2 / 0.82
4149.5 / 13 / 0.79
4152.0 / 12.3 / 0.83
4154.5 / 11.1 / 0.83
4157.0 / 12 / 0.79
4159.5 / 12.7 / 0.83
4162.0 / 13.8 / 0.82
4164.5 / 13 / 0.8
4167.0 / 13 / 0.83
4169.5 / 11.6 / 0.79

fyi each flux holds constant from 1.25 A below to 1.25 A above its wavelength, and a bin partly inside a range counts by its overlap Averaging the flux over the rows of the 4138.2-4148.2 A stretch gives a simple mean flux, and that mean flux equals 12.4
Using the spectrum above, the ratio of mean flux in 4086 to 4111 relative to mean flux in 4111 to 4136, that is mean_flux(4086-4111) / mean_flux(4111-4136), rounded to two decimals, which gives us 0.88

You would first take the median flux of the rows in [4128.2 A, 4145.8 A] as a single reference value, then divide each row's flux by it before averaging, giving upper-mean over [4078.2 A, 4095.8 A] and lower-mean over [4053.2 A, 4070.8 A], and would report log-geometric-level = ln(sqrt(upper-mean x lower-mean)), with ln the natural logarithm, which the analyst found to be -0.06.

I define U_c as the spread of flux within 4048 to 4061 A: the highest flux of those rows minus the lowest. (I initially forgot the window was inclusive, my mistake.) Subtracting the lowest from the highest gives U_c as 2.6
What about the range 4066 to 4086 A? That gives 1.9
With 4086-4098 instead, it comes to 2.4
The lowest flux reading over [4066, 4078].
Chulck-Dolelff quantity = 10.8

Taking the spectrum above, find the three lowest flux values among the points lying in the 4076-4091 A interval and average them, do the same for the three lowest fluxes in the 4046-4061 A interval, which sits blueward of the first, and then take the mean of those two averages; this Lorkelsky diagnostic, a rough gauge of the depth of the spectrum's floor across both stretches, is 11.1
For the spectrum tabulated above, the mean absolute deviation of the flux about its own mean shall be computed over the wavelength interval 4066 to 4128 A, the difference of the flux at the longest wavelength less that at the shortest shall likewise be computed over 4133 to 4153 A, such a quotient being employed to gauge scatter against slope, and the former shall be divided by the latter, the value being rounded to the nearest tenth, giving 1.1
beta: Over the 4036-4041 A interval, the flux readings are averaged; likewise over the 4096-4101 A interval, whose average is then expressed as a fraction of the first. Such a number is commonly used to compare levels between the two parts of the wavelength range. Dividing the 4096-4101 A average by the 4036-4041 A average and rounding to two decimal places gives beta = 0.70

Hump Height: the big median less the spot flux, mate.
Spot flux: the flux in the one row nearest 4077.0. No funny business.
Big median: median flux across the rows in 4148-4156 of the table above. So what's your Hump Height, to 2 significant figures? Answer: 1.5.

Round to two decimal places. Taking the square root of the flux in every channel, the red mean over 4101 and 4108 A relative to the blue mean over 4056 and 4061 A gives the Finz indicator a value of 0.90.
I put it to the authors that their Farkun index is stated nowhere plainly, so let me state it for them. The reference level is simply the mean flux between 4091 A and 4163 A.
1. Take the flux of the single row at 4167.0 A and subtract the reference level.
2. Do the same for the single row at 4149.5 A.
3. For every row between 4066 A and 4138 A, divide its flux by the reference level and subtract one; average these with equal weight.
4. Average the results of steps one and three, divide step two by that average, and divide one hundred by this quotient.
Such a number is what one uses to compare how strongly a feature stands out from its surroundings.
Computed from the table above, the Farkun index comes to 49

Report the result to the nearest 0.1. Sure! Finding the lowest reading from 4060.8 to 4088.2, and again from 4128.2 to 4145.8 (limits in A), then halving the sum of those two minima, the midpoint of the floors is 10.6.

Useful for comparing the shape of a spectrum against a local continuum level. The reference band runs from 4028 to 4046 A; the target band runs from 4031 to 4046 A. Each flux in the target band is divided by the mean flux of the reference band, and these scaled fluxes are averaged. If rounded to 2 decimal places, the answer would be 1.00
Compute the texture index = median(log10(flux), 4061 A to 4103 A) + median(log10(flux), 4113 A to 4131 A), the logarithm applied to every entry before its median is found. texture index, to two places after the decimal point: 2.15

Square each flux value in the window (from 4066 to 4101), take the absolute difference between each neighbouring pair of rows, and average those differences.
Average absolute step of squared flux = 19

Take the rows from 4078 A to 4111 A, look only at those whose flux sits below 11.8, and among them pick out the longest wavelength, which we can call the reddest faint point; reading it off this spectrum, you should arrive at 4109.5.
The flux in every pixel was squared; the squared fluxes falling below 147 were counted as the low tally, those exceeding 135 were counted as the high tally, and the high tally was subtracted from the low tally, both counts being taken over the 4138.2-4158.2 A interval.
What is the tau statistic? -3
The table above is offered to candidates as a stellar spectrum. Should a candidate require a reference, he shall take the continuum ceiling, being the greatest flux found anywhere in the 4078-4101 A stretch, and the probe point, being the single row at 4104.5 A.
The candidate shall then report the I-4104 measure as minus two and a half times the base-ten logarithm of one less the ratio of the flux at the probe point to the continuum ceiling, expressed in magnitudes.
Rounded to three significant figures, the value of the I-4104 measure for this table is 1.59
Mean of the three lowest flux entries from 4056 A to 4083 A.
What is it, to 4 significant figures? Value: 11.03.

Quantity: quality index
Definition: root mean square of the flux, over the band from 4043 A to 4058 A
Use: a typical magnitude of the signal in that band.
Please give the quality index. 12.2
